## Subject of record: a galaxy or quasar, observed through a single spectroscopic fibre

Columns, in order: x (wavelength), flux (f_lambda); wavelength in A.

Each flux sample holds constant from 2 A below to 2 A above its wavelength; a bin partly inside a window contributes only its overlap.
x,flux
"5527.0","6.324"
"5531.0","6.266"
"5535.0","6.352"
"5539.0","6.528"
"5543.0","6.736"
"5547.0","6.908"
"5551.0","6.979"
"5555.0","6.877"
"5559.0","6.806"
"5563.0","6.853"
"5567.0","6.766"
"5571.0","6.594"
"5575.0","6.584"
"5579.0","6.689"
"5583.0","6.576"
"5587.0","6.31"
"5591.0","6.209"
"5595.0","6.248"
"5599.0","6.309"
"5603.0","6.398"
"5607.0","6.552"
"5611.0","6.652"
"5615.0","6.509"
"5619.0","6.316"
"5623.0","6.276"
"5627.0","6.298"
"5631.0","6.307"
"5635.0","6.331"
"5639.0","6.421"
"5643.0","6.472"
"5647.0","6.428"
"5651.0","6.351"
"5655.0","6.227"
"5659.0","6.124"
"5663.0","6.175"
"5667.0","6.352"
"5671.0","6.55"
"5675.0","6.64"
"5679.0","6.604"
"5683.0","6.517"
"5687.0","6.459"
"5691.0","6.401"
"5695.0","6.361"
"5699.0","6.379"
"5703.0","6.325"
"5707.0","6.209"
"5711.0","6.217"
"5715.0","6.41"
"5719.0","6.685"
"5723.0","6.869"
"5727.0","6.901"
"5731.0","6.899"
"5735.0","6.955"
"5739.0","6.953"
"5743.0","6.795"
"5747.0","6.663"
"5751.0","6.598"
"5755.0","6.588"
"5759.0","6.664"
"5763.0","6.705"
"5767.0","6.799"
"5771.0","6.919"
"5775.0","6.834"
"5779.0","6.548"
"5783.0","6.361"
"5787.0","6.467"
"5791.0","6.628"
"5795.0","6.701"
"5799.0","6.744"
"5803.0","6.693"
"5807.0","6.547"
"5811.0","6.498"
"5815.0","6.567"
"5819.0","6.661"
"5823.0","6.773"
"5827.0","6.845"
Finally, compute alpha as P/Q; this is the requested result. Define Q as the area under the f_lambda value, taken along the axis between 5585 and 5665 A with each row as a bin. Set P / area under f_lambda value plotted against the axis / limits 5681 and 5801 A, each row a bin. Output 1.6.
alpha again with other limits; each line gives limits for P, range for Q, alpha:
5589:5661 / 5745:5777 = 2.1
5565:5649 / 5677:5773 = 0.9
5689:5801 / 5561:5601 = 2.8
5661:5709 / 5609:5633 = 2.0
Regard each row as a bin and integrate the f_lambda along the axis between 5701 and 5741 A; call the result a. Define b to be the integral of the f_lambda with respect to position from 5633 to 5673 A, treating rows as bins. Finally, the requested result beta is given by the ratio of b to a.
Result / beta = 0.95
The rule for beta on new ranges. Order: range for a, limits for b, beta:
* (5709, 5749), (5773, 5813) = 0.98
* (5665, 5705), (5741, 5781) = 1.04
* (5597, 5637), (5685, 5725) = 1.01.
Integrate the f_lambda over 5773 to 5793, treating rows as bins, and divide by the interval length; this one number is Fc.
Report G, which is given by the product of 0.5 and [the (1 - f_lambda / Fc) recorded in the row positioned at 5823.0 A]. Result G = -0.016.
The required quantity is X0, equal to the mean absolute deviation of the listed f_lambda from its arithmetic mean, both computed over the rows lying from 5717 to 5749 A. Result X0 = 0.094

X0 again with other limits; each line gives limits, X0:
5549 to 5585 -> 0.121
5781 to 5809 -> 0.114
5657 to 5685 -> 0.177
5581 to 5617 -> 0.137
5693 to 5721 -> 0.104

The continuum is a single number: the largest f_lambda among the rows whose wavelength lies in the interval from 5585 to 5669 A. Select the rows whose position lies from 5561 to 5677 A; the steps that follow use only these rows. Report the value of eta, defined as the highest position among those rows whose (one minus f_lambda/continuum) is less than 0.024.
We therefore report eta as 5675.0 A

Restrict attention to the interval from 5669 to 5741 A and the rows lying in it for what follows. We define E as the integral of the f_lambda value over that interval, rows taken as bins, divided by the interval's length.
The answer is 6.57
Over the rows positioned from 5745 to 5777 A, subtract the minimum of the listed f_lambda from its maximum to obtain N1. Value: 0.33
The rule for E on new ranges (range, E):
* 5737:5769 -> 6.72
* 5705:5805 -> 6.67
